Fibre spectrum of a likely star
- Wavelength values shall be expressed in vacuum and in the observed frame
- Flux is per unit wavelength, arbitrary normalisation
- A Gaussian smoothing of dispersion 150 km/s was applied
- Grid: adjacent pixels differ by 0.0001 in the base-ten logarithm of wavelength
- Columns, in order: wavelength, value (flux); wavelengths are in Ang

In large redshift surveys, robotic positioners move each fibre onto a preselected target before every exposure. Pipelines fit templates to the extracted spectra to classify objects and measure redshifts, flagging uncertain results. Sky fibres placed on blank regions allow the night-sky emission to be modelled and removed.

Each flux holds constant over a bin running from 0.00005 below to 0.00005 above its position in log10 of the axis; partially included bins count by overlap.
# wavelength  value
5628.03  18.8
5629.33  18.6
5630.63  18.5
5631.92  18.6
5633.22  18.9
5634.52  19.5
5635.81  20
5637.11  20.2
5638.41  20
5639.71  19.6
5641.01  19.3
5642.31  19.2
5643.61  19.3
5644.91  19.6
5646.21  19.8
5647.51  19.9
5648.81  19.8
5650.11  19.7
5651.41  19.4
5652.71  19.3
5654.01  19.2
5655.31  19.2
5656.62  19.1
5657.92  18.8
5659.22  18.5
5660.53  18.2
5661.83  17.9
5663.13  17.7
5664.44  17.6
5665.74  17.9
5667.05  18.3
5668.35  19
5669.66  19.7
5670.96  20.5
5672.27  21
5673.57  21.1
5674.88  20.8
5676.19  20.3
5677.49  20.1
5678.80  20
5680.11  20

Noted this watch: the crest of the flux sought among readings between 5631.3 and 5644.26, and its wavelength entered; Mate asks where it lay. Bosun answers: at 5637.11 Ang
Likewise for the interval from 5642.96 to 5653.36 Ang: 5647.51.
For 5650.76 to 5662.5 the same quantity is 5651.41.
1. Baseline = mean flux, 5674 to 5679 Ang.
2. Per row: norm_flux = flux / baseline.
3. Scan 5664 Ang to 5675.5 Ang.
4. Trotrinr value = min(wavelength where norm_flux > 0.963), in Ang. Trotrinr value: 5669.66 Ang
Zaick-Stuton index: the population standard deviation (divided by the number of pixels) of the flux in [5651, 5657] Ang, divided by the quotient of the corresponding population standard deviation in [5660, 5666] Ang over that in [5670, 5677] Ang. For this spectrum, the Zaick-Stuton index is 0.15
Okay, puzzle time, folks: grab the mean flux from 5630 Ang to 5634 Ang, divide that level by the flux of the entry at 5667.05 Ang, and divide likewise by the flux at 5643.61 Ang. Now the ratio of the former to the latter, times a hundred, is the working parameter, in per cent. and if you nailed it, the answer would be 105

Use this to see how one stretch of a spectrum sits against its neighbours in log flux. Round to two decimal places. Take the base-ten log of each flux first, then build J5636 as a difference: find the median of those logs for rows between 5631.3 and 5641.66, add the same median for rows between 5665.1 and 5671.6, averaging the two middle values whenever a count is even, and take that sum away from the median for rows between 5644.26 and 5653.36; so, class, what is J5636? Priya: -1.28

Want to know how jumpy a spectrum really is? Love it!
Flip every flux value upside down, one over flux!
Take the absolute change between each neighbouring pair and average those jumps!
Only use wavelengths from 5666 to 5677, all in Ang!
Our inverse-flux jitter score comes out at 0.0013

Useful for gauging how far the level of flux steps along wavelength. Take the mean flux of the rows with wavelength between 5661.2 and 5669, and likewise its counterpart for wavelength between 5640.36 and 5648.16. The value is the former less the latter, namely -1.4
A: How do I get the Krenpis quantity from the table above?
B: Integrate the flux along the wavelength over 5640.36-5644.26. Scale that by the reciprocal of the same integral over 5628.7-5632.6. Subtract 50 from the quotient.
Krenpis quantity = -49.0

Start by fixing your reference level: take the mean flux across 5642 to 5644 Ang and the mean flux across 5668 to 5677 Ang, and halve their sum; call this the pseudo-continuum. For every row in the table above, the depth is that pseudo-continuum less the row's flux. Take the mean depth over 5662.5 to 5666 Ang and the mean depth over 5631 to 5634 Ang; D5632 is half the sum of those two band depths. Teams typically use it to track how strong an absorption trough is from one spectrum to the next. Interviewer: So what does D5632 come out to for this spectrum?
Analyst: 1.6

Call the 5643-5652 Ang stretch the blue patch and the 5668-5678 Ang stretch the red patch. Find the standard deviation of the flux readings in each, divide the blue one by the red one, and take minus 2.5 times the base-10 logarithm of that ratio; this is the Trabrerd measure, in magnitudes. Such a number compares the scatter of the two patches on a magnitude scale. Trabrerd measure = 1.3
